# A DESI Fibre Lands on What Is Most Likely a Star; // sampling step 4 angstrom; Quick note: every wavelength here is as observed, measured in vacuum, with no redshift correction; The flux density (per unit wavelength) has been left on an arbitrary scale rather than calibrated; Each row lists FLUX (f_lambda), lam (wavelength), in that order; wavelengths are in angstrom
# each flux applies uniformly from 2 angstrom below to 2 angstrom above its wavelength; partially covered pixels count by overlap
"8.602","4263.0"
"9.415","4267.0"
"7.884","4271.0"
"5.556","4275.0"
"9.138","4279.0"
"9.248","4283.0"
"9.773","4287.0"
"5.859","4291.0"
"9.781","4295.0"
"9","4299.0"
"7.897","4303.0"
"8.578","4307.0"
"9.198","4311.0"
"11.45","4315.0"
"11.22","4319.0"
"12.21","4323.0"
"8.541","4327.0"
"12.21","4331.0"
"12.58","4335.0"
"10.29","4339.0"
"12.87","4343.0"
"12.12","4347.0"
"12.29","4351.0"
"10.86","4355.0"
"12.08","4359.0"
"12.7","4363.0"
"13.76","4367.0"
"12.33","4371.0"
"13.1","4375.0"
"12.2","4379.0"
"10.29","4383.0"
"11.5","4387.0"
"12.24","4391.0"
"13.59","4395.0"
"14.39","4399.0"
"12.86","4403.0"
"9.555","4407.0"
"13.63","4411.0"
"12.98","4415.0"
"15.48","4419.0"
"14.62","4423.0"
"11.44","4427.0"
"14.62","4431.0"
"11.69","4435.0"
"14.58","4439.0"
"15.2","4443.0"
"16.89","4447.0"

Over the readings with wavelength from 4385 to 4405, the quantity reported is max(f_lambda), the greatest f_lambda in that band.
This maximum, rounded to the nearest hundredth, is 14.39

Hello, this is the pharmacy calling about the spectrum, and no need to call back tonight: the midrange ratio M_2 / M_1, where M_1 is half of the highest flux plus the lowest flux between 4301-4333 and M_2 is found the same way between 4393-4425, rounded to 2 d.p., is 1.25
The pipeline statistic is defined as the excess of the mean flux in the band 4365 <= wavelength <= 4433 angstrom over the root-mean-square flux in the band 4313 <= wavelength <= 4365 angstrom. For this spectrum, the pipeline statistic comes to 1.2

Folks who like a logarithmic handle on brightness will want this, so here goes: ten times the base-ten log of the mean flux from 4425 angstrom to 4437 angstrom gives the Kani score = 11.0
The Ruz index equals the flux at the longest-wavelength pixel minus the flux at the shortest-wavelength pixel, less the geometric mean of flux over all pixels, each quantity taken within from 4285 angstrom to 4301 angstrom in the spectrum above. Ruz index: -9.2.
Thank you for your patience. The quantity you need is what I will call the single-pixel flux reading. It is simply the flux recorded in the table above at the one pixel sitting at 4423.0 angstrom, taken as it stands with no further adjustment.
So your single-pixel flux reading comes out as 14.62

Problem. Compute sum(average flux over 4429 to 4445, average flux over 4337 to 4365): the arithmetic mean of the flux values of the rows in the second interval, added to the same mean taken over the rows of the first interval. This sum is 26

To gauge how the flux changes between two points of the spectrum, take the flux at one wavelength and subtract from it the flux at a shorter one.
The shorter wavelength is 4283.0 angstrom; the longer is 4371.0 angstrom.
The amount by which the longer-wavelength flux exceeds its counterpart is 3.1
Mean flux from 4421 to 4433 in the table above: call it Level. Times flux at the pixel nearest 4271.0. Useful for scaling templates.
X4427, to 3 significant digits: 107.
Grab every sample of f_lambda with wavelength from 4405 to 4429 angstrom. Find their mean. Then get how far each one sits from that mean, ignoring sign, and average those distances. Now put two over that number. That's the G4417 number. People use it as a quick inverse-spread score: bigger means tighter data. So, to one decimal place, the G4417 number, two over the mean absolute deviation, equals 1.2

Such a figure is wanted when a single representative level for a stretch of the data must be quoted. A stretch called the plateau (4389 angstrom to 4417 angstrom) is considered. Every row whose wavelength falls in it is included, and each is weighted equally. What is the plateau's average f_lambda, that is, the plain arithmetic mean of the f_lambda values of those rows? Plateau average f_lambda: 12.7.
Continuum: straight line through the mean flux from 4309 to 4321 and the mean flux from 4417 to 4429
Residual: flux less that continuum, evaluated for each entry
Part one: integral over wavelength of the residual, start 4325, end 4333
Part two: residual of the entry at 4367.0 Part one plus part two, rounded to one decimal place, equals -3.7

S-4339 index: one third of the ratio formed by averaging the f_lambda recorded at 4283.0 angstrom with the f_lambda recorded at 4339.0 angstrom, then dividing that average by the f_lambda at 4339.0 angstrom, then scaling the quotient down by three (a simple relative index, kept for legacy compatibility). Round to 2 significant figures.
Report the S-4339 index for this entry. 0.32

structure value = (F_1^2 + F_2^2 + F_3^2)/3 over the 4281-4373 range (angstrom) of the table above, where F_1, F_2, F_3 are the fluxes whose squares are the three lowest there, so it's 57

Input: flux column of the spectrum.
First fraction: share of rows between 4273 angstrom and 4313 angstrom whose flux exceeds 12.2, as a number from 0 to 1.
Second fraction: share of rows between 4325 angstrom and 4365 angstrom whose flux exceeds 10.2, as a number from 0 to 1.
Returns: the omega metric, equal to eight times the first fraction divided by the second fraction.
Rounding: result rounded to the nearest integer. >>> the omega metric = 0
